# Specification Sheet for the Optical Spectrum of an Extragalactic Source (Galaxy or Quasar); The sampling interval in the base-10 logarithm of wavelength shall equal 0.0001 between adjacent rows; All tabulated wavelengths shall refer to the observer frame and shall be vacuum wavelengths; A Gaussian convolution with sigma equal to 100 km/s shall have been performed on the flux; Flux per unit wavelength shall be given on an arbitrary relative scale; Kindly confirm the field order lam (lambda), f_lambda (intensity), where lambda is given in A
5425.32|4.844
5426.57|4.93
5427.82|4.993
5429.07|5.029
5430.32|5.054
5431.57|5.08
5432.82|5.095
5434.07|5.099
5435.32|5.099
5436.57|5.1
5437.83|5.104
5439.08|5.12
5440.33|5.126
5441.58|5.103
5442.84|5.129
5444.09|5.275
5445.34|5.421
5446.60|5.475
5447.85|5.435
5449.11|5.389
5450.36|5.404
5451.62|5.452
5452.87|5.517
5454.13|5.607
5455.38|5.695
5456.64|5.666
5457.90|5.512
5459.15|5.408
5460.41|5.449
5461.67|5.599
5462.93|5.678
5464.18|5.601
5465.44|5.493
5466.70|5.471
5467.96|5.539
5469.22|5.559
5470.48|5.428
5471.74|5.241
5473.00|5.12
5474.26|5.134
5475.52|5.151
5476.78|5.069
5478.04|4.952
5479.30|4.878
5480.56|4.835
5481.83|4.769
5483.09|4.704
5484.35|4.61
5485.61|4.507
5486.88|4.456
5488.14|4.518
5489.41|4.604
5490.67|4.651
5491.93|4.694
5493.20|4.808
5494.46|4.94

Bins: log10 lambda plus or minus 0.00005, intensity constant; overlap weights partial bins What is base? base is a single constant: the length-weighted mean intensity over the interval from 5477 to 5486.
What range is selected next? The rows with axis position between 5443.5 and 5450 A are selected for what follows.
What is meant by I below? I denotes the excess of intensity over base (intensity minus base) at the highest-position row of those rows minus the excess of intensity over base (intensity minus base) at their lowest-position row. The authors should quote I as 0.11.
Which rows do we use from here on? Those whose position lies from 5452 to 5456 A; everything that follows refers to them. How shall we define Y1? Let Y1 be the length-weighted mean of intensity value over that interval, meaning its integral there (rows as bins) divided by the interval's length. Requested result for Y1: 5.61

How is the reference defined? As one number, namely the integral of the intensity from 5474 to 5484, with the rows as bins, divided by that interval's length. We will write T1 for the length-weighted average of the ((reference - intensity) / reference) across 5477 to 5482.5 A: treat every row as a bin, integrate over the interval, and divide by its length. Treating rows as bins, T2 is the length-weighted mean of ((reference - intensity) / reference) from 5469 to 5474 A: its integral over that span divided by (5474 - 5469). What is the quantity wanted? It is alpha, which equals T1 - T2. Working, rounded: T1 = 0.01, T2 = -0.08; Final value 0.09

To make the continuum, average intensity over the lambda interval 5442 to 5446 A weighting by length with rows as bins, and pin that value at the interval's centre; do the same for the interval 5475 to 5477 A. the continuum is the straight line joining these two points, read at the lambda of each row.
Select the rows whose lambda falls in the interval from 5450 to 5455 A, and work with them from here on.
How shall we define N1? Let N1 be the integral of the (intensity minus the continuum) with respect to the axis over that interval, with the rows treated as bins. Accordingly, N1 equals 1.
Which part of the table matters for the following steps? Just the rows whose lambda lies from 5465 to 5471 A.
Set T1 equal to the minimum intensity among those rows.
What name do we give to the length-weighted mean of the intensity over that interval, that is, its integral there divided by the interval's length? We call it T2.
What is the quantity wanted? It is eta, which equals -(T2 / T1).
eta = -1.01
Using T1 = 5.428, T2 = 5.50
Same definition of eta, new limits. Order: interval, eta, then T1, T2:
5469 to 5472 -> -1.03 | 5.241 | 5.41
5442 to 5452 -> -1.05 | 5.129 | 5.36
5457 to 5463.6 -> -1.02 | 5.408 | 5.54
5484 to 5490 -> -1.02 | 4.456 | 4.53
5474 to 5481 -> -1.04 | 4.835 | 5.01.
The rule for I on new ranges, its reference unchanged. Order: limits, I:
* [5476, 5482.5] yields -0.30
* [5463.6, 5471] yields -0.17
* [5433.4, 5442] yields 0.00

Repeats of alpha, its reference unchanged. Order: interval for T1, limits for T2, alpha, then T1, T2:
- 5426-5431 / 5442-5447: 0.06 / -0.02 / -0.08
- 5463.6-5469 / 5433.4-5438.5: -0.09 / -0.12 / -0.04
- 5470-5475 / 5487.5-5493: -0.12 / -0.06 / 0.06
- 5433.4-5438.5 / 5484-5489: -0.12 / -0.04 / 0.08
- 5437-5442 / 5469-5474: 0.04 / -0.04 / -0.08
